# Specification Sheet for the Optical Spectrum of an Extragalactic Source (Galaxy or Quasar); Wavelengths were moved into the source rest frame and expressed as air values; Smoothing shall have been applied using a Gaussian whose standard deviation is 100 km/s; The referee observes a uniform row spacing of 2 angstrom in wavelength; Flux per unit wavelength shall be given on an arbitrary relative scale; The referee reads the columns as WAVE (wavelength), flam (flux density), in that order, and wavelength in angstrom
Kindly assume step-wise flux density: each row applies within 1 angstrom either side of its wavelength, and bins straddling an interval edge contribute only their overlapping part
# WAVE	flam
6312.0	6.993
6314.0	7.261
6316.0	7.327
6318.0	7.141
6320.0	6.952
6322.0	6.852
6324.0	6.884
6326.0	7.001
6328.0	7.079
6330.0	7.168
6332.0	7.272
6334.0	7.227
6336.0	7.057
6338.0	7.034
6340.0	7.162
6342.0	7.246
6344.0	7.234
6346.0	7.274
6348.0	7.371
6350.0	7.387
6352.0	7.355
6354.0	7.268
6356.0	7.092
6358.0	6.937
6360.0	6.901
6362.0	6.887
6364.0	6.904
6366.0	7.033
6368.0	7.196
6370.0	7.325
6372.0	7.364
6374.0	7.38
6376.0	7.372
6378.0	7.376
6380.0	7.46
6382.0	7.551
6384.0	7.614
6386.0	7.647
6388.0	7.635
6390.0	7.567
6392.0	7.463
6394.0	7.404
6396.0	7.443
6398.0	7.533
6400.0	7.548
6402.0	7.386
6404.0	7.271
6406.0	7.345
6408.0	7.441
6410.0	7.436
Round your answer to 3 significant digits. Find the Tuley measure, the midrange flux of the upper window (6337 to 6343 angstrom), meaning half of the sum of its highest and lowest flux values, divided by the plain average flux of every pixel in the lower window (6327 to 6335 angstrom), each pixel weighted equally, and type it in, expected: 0.994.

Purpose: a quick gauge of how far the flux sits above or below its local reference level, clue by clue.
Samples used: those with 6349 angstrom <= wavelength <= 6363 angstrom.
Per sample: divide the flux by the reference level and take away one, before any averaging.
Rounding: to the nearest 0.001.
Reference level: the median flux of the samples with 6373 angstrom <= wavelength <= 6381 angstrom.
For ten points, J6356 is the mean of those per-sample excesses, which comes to -0.035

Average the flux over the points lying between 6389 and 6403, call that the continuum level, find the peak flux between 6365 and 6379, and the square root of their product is 7.43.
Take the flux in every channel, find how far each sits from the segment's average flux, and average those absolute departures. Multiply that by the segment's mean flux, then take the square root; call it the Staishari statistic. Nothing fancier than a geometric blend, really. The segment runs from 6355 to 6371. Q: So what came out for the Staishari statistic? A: 0.95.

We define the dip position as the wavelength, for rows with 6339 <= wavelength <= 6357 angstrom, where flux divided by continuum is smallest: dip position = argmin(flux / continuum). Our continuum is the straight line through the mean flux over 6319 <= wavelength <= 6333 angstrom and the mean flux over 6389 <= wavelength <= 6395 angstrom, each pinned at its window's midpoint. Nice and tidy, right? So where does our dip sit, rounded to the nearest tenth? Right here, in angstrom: 6356.0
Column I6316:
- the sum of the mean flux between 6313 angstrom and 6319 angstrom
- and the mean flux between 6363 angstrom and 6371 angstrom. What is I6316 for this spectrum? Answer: 14.4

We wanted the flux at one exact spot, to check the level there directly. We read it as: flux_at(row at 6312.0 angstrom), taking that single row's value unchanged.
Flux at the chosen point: 6.993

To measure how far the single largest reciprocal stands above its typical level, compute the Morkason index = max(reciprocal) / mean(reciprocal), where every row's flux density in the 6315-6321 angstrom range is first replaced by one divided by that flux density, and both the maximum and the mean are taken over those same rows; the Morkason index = 1.027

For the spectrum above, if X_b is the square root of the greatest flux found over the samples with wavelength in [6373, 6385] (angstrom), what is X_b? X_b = 2.76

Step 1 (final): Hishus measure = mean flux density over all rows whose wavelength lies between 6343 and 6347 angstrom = 7.25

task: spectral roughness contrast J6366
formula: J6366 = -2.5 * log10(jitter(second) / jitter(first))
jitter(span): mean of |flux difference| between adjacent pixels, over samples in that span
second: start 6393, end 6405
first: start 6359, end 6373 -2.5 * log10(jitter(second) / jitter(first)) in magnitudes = 0.0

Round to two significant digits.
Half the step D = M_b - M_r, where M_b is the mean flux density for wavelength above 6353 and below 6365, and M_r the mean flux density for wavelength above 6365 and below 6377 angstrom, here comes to -0.14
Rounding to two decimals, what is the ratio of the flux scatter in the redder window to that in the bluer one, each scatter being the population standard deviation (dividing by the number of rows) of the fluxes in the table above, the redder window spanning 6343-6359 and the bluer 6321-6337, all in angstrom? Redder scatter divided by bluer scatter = 1.02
